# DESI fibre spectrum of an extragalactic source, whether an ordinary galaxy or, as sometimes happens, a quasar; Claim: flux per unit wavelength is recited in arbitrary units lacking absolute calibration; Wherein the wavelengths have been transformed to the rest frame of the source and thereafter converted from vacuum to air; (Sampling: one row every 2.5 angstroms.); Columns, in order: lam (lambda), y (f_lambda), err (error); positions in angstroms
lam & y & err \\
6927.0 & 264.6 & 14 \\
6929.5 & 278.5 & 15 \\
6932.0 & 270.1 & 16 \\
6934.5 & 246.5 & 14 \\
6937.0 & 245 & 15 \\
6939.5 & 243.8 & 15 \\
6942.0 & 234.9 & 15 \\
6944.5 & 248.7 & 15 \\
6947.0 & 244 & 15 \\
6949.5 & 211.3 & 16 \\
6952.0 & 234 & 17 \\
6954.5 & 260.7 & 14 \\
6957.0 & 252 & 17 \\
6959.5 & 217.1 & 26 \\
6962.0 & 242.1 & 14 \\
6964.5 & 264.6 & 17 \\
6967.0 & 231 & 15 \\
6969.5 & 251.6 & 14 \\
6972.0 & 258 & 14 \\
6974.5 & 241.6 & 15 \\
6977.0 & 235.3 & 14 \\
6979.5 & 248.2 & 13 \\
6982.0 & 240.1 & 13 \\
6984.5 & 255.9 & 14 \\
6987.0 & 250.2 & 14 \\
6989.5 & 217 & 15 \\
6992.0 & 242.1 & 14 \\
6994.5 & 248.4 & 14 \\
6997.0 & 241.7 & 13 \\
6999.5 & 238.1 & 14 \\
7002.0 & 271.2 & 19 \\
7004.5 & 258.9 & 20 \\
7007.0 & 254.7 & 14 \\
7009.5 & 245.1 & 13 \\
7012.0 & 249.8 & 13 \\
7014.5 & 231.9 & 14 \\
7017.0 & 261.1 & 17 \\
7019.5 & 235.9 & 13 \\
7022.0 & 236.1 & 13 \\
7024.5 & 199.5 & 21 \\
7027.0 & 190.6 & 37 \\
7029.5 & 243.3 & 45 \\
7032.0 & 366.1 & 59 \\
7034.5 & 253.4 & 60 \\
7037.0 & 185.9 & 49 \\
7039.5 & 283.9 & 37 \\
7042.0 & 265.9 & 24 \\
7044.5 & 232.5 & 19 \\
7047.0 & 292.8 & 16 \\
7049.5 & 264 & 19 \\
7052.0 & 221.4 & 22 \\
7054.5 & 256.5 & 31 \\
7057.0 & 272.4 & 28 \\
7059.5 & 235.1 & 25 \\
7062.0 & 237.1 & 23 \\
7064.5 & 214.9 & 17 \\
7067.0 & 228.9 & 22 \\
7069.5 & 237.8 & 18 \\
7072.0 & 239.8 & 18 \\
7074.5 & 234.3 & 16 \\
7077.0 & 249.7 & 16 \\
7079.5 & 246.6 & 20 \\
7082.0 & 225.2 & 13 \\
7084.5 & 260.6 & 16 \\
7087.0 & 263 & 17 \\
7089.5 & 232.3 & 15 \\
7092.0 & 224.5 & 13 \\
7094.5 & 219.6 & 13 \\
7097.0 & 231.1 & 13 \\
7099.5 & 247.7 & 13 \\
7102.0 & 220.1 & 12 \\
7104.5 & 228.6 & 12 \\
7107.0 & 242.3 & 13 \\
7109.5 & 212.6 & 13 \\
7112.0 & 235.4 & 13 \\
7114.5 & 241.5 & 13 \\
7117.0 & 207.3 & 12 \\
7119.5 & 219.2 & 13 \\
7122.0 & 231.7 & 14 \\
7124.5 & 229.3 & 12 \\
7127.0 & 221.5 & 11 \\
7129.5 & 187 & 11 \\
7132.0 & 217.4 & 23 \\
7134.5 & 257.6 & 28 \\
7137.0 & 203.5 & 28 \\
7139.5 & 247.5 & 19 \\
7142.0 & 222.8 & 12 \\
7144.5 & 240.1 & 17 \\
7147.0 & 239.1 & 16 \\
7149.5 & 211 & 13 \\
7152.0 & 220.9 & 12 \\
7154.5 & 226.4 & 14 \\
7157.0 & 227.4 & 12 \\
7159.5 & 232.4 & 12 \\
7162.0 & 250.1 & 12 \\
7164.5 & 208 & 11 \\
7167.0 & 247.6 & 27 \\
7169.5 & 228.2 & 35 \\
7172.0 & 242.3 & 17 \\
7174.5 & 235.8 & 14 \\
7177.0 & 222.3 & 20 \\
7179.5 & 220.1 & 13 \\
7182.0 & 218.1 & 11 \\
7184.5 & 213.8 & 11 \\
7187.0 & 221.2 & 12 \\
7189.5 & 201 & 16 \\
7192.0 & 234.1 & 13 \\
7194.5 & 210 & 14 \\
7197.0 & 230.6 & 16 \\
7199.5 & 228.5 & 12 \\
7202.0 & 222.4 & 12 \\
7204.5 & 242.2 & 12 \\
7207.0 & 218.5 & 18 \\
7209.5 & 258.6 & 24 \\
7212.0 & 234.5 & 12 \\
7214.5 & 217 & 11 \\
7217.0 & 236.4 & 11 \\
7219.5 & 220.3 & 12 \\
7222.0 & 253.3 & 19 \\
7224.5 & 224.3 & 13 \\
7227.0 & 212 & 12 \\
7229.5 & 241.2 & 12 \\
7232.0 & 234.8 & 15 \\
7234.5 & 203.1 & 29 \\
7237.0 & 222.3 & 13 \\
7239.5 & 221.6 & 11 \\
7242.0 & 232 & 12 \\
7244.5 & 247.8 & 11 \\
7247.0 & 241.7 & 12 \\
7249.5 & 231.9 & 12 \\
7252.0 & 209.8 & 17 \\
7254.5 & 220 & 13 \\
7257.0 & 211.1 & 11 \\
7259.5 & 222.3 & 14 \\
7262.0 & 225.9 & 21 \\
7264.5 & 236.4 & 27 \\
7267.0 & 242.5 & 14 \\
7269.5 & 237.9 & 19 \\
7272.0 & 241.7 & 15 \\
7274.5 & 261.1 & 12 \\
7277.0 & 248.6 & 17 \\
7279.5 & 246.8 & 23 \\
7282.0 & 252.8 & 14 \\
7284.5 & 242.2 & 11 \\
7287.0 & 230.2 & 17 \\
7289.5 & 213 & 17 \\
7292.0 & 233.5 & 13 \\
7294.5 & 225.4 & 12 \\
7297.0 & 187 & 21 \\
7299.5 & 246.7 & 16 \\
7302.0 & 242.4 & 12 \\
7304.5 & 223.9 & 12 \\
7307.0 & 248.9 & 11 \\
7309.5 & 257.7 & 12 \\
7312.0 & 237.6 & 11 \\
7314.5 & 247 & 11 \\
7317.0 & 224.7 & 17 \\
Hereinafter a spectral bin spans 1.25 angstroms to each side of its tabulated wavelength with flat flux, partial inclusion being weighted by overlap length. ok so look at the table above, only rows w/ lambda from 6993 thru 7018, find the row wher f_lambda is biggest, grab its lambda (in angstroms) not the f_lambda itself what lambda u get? 7002.0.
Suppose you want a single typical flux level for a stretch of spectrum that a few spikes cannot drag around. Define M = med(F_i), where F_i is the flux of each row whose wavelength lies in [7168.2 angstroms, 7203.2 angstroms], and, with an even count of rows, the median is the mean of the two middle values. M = 222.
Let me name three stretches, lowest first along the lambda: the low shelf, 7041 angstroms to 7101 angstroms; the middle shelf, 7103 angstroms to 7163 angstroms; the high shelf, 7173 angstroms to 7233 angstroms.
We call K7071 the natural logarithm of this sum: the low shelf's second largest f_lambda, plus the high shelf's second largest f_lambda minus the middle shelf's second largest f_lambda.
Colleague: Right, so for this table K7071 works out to 5.62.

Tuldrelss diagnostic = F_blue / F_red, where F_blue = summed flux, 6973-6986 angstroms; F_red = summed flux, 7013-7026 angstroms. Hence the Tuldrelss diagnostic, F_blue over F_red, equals 1.05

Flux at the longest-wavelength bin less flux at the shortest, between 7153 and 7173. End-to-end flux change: 16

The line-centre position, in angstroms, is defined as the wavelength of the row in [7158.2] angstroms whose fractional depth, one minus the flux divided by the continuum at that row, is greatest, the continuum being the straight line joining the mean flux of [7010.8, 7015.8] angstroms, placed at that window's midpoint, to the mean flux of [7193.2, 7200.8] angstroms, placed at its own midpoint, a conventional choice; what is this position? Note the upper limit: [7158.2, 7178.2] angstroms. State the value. 7164.5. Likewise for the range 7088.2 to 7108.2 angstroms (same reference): 7094.5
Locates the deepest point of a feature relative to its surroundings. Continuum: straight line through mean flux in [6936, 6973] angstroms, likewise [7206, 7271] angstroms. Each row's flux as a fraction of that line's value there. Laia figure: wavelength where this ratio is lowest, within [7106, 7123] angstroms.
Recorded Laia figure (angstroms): 7117.0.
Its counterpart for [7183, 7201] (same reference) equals 7189.5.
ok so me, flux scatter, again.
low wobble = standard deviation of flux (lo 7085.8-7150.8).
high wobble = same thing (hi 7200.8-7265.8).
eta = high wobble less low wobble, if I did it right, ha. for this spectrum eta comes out -3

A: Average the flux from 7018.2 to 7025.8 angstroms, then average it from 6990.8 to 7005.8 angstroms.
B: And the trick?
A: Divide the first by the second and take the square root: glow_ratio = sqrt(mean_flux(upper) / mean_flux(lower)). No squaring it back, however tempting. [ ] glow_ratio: 0.946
